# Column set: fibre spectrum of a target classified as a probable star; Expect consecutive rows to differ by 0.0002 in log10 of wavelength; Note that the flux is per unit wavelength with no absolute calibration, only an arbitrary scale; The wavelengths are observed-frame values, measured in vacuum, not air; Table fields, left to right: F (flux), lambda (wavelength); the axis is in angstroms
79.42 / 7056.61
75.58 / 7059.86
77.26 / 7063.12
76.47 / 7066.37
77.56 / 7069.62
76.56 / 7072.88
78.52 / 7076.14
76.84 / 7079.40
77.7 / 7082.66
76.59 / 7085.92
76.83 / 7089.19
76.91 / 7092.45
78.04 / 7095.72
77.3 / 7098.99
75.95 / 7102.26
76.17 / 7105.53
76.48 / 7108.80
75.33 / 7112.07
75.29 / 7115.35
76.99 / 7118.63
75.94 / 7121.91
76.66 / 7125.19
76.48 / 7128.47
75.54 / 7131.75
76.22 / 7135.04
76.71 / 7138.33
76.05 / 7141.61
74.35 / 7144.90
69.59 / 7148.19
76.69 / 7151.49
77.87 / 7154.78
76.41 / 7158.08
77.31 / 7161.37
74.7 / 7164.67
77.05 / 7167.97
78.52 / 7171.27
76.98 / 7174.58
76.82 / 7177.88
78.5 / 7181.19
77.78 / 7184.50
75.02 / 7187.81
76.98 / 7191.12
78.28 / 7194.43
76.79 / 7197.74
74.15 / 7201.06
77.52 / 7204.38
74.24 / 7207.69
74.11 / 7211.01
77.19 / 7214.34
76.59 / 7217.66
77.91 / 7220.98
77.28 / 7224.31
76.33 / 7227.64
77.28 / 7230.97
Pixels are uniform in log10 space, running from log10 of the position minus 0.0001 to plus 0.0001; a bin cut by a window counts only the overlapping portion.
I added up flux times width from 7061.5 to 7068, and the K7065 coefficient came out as 500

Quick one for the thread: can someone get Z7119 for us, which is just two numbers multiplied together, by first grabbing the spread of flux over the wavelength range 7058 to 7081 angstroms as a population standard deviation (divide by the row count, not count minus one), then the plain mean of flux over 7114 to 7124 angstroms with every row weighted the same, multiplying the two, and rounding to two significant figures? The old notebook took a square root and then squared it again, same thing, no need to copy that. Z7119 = 66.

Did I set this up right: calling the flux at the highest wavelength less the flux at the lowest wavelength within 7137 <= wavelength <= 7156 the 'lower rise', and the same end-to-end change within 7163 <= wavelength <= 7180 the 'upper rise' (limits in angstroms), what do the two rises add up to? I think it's 3.3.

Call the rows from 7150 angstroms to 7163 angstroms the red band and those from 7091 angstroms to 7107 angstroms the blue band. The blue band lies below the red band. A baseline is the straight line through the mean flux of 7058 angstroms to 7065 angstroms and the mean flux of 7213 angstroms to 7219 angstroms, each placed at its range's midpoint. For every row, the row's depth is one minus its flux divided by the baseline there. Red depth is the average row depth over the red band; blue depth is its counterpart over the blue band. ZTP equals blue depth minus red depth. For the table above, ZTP 0.000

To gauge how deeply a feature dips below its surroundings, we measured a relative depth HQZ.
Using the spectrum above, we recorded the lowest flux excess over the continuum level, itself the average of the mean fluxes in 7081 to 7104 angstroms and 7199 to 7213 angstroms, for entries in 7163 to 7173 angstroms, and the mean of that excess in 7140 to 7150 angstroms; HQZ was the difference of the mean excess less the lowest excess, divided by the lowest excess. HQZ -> 1.0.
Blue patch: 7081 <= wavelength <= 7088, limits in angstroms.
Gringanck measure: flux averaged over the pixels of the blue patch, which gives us 77.1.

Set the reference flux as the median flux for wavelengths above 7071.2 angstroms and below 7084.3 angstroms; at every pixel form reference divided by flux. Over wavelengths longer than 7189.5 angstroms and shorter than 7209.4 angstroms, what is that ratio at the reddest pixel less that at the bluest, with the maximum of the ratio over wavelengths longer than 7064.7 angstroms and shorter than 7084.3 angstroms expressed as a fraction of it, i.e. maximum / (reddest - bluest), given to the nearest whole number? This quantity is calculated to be 27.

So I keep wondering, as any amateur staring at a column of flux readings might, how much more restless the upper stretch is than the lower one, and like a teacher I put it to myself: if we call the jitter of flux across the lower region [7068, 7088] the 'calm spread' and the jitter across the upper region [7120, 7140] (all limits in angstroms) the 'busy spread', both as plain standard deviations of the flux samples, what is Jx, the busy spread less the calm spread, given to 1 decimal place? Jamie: -0.3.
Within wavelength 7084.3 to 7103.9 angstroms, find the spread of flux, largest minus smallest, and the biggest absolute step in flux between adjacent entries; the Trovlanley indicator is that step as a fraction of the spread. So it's 0.646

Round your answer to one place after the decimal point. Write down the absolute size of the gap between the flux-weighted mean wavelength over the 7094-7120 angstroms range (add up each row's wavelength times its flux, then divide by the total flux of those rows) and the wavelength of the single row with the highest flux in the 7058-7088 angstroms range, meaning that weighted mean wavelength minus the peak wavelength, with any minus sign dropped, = 31.0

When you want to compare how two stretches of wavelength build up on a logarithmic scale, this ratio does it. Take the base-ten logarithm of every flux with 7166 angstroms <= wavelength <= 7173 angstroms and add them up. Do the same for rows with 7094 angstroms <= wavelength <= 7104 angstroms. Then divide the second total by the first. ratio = 1.5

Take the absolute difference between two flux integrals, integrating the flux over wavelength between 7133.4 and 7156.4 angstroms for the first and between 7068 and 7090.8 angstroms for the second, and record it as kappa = 27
